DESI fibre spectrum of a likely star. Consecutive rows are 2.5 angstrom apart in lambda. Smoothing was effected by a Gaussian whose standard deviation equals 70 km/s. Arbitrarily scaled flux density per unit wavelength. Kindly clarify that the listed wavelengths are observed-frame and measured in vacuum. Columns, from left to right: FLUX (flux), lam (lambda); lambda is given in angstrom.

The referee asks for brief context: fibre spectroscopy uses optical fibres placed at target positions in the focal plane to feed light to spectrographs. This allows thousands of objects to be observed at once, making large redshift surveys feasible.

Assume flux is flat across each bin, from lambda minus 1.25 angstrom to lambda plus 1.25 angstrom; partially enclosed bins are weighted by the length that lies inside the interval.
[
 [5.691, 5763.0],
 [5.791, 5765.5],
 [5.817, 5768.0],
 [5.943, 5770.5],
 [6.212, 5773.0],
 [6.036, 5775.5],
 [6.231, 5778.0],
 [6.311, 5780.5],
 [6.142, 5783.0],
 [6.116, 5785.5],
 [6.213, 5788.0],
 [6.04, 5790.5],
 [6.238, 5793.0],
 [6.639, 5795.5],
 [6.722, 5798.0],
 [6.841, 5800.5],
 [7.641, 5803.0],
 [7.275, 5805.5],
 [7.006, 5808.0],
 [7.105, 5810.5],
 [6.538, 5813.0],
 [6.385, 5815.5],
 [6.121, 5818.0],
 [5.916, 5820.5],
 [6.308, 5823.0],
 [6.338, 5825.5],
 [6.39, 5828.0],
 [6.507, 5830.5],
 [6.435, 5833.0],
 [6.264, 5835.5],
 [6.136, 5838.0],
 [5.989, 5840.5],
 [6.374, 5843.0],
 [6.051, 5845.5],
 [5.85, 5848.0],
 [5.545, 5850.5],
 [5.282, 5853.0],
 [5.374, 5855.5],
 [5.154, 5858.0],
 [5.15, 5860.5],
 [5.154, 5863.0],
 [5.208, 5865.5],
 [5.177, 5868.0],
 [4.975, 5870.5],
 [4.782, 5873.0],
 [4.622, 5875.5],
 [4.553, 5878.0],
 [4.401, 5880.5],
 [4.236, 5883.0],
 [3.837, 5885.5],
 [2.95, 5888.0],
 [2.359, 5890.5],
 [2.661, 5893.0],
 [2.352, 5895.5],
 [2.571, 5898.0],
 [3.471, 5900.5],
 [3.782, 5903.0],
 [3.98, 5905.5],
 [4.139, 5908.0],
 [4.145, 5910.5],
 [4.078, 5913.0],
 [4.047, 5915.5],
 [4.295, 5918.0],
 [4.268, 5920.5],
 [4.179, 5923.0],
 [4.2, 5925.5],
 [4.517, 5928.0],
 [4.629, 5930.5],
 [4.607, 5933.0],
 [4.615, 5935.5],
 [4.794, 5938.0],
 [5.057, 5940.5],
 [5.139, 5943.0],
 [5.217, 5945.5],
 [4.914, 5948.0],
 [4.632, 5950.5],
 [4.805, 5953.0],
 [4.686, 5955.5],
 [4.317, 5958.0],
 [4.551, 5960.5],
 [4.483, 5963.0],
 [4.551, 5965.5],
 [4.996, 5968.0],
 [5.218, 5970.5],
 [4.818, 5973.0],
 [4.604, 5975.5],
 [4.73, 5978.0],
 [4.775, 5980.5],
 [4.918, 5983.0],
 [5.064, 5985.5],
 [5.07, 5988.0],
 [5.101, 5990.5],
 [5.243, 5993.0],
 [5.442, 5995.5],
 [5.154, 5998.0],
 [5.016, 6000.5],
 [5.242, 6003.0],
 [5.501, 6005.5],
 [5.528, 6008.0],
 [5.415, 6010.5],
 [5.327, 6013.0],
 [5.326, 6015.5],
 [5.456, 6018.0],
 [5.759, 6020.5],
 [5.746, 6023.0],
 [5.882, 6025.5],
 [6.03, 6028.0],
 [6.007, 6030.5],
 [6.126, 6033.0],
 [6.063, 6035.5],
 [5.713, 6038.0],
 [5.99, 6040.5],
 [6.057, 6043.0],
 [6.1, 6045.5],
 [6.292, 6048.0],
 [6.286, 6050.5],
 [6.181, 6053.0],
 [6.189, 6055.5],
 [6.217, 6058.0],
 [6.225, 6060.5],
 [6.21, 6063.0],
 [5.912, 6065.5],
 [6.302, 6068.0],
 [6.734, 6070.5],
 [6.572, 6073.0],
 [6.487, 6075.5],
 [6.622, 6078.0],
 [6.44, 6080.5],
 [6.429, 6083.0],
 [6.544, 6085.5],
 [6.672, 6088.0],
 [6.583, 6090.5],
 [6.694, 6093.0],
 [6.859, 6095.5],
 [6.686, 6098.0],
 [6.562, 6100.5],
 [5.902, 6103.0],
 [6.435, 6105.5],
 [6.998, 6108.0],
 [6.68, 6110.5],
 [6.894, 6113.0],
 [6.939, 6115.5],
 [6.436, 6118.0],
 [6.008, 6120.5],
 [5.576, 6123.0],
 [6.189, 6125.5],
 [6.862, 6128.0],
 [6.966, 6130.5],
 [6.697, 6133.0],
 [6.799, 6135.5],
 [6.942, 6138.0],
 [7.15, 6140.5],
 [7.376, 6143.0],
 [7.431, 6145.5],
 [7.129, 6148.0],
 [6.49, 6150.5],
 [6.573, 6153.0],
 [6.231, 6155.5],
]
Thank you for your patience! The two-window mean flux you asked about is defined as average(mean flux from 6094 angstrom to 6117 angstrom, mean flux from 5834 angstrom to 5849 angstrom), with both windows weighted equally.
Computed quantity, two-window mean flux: 6.39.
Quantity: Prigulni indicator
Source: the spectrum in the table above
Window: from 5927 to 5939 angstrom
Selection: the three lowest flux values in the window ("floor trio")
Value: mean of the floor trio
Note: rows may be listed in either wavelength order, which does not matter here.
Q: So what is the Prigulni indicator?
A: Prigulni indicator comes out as 4.6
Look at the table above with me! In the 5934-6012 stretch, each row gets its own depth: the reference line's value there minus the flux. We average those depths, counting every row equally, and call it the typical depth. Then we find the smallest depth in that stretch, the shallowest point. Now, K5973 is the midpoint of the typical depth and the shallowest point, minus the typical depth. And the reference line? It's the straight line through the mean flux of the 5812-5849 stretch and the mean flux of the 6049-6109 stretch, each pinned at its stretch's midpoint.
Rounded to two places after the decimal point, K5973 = -0.27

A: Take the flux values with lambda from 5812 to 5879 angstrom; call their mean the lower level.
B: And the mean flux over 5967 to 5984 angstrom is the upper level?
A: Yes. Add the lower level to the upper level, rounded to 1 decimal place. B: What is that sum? 10.6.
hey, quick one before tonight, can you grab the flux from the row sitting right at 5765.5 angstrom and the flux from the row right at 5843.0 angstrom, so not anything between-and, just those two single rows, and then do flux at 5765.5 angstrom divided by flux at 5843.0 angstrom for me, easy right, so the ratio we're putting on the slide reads 0.91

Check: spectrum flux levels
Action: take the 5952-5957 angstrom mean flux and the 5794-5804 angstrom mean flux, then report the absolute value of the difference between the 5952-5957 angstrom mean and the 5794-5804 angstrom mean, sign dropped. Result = 2.2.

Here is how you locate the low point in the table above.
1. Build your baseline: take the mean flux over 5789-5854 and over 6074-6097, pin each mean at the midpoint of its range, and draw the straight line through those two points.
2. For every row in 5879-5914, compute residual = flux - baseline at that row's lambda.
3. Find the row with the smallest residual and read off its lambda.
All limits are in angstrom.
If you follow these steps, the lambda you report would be 5895.5 angstrom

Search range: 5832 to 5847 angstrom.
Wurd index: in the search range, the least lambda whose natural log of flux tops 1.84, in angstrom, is 5833.0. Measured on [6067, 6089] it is 6068.0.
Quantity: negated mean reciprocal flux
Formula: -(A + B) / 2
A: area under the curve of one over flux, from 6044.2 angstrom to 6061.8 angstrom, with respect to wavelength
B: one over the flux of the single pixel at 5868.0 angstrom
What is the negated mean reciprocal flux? -1.51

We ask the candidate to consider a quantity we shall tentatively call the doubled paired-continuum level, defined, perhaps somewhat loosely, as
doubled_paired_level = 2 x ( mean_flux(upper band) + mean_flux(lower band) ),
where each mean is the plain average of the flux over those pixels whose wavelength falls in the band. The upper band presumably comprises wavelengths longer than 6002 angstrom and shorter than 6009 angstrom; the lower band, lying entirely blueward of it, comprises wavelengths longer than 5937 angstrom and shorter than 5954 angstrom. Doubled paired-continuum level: 20.7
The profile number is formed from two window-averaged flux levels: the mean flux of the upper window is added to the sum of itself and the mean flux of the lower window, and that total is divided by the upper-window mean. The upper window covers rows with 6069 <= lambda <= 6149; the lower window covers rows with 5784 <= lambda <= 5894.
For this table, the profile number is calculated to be 2.85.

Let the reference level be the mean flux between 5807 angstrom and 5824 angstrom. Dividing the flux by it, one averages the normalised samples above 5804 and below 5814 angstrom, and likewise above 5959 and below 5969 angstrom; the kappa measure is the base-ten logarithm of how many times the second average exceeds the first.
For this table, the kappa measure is -0.18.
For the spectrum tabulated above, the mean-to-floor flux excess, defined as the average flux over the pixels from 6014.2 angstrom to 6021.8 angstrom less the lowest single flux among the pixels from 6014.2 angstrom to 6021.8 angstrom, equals 0.19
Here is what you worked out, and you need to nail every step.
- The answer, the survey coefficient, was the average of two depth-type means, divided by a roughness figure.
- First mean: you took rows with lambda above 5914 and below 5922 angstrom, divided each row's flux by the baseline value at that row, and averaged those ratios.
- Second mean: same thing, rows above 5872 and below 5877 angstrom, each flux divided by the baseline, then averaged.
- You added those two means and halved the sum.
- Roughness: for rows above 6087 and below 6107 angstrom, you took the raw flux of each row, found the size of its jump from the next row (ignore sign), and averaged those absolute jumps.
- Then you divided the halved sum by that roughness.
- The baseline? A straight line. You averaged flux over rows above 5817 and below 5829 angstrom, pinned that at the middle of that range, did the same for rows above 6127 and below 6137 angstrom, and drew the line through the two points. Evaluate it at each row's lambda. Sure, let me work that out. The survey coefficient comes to 2.6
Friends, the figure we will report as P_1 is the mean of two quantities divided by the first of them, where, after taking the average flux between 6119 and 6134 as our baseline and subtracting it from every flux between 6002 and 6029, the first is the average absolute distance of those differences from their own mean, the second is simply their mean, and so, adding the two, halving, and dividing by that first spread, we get -1.4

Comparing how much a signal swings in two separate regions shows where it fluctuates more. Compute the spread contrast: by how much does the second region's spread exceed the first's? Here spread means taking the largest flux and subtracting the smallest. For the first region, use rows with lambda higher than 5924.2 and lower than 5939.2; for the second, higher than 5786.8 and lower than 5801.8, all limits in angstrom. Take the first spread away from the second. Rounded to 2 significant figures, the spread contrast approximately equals 0.21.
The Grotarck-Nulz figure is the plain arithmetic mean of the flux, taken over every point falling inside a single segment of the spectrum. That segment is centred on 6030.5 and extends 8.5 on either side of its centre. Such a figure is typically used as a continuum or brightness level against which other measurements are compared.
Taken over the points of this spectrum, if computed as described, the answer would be 5.94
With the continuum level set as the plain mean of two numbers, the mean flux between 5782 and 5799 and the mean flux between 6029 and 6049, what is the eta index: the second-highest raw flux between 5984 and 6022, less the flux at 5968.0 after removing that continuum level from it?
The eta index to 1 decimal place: 6.7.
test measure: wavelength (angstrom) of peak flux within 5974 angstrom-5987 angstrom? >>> 5985.5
